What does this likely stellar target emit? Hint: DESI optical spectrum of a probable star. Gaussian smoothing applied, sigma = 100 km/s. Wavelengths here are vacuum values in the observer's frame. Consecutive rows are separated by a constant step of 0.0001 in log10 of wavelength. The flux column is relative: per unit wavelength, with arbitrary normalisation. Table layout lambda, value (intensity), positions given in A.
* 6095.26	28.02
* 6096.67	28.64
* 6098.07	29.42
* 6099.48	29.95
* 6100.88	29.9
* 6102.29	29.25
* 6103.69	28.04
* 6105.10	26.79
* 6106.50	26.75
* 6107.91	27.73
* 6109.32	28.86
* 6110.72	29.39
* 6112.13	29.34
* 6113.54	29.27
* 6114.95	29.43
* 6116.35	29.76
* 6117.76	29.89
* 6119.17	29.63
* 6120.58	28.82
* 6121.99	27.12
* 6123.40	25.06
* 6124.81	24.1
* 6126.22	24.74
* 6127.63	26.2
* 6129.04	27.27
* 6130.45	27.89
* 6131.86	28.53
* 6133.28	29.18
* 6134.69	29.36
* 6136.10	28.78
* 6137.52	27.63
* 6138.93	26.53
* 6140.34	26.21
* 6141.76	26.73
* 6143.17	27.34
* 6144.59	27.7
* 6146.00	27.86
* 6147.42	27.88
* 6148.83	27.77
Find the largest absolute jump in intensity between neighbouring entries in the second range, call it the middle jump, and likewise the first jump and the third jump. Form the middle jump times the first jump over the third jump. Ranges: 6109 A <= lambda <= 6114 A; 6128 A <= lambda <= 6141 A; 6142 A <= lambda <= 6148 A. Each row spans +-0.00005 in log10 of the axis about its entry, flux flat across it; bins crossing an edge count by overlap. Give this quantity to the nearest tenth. 1.7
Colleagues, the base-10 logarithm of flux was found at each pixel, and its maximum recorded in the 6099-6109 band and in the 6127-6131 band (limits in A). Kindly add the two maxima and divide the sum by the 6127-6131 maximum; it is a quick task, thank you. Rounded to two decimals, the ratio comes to 2.02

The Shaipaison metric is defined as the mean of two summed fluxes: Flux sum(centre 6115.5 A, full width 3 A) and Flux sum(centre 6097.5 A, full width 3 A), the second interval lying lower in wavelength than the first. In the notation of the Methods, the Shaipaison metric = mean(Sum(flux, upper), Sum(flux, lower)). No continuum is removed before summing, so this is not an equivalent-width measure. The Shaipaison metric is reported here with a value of 58.6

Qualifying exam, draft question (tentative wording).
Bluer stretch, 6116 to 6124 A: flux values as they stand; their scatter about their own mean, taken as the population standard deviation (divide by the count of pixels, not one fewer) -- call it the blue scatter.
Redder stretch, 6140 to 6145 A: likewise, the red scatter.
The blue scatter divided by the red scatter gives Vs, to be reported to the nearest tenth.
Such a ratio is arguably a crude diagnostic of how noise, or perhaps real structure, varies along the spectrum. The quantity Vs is 3.1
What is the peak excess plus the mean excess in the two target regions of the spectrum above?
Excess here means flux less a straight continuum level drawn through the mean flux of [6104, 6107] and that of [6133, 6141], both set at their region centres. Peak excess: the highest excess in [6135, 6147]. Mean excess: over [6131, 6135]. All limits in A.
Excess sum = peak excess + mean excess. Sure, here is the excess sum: 2.1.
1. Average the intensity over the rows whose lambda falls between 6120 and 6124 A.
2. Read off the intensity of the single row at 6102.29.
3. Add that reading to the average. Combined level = 56.2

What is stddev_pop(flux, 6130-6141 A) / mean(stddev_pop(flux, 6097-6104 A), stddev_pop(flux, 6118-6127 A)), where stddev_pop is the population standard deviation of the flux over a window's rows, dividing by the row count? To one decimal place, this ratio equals 0.8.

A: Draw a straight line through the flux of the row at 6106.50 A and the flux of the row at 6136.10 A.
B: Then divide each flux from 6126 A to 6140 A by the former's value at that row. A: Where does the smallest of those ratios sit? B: 6126.22 A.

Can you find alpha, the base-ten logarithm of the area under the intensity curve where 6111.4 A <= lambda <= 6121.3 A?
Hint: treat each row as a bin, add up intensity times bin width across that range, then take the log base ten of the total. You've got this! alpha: 2.46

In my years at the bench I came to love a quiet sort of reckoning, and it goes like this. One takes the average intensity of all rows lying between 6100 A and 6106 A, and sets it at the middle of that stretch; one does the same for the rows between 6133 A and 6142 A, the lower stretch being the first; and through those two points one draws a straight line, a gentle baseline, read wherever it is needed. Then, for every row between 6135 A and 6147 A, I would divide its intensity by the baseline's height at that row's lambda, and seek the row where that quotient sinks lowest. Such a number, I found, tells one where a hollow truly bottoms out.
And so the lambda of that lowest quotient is 6140.34 A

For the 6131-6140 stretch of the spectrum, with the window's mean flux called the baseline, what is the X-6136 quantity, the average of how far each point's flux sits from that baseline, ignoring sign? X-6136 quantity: 0.84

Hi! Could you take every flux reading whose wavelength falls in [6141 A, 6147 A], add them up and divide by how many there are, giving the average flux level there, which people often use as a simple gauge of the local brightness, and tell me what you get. 27.4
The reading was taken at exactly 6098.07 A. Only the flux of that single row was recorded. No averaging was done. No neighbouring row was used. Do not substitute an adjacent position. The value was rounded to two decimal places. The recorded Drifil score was 29.42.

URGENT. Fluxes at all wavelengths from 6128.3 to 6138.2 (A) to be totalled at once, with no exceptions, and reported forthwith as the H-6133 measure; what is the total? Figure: 199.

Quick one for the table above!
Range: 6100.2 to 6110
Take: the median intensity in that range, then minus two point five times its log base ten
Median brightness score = -3.62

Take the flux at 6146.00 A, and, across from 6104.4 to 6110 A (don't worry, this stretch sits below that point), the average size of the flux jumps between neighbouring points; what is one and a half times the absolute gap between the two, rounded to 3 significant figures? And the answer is 40.7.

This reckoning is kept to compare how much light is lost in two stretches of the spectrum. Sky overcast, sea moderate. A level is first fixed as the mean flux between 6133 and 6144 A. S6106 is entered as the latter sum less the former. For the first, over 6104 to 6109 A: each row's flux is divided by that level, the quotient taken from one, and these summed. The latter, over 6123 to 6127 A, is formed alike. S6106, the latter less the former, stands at 0.27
